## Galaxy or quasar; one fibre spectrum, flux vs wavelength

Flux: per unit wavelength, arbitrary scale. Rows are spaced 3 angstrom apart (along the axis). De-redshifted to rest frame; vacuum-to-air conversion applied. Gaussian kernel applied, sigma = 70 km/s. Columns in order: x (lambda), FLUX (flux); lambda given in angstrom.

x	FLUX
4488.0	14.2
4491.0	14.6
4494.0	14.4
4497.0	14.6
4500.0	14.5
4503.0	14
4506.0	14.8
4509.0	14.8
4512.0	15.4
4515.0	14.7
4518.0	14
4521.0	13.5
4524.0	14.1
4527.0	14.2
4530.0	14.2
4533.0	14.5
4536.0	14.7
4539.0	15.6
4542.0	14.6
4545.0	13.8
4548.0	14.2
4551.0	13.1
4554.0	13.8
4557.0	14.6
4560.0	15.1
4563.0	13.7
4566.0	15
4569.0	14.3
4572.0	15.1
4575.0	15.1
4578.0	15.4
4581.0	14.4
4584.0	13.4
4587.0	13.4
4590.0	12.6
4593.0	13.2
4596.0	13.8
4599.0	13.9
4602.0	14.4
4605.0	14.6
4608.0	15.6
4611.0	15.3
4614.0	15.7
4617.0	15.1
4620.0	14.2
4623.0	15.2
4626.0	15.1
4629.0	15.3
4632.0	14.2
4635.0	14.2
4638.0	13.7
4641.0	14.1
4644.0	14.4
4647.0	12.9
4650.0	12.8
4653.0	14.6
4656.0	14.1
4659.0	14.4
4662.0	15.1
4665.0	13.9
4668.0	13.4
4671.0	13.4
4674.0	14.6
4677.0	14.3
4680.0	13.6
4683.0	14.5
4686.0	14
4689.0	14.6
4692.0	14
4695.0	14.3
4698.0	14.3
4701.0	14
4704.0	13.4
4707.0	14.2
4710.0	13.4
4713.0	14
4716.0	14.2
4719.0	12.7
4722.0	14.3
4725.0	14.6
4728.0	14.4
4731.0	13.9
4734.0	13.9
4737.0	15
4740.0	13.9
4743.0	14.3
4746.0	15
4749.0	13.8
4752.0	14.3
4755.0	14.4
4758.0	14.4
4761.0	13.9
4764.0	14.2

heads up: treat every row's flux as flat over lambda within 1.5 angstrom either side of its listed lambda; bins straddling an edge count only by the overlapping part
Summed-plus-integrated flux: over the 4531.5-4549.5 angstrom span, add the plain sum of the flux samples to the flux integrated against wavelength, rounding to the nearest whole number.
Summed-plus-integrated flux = 350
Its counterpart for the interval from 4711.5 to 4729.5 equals 337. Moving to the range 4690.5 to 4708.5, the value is 337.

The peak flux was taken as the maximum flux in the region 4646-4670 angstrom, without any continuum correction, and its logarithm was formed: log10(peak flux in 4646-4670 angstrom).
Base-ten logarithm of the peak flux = 1.179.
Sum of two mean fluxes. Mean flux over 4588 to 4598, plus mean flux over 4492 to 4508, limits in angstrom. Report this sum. 27.7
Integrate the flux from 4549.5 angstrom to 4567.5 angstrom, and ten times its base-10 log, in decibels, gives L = 24.1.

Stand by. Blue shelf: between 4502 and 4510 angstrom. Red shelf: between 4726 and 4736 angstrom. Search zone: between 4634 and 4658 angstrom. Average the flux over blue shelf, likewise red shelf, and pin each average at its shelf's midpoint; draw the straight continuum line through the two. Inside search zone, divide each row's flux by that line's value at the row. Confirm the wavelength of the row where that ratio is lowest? 4650.0 angstrom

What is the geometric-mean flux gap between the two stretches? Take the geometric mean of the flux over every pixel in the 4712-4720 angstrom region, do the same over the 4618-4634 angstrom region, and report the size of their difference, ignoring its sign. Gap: 1.17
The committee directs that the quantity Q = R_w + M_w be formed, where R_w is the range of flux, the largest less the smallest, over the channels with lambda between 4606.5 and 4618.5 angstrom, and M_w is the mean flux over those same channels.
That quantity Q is 16.0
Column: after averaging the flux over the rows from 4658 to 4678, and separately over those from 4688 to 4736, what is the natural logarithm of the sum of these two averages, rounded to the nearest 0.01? 3.34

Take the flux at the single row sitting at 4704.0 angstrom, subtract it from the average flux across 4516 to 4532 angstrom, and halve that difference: 0.3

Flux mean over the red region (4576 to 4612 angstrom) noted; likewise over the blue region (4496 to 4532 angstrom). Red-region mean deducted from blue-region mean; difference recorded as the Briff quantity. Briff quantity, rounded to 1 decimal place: 0.2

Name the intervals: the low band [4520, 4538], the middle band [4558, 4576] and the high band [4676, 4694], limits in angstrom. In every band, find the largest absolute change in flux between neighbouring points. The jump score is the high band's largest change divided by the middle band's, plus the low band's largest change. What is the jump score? 1.2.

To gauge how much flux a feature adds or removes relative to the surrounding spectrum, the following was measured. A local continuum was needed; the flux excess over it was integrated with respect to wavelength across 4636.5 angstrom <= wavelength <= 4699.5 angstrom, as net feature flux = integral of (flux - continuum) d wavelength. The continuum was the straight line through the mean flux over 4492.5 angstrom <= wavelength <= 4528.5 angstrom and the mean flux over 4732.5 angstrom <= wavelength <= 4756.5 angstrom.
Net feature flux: -19.4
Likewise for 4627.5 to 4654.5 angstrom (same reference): -9.3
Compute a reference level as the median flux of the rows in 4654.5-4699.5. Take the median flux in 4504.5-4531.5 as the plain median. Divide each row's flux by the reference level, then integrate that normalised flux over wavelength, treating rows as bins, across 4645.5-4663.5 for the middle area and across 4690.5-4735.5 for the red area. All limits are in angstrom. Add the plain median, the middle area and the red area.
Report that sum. 76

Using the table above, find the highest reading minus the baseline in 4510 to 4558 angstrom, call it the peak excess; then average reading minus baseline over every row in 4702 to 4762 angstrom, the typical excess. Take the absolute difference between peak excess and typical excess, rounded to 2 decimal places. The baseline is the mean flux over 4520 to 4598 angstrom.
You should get 1.50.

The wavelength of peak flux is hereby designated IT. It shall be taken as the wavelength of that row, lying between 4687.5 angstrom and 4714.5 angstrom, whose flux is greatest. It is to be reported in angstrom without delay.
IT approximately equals 4689.0 angstrom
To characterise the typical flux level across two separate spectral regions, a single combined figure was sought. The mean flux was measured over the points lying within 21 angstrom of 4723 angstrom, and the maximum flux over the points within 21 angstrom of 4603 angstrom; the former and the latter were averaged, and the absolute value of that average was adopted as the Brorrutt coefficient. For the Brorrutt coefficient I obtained 14.9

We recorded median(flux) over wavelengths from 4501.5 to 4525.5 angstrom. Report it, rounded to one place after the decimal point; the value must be 14.4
